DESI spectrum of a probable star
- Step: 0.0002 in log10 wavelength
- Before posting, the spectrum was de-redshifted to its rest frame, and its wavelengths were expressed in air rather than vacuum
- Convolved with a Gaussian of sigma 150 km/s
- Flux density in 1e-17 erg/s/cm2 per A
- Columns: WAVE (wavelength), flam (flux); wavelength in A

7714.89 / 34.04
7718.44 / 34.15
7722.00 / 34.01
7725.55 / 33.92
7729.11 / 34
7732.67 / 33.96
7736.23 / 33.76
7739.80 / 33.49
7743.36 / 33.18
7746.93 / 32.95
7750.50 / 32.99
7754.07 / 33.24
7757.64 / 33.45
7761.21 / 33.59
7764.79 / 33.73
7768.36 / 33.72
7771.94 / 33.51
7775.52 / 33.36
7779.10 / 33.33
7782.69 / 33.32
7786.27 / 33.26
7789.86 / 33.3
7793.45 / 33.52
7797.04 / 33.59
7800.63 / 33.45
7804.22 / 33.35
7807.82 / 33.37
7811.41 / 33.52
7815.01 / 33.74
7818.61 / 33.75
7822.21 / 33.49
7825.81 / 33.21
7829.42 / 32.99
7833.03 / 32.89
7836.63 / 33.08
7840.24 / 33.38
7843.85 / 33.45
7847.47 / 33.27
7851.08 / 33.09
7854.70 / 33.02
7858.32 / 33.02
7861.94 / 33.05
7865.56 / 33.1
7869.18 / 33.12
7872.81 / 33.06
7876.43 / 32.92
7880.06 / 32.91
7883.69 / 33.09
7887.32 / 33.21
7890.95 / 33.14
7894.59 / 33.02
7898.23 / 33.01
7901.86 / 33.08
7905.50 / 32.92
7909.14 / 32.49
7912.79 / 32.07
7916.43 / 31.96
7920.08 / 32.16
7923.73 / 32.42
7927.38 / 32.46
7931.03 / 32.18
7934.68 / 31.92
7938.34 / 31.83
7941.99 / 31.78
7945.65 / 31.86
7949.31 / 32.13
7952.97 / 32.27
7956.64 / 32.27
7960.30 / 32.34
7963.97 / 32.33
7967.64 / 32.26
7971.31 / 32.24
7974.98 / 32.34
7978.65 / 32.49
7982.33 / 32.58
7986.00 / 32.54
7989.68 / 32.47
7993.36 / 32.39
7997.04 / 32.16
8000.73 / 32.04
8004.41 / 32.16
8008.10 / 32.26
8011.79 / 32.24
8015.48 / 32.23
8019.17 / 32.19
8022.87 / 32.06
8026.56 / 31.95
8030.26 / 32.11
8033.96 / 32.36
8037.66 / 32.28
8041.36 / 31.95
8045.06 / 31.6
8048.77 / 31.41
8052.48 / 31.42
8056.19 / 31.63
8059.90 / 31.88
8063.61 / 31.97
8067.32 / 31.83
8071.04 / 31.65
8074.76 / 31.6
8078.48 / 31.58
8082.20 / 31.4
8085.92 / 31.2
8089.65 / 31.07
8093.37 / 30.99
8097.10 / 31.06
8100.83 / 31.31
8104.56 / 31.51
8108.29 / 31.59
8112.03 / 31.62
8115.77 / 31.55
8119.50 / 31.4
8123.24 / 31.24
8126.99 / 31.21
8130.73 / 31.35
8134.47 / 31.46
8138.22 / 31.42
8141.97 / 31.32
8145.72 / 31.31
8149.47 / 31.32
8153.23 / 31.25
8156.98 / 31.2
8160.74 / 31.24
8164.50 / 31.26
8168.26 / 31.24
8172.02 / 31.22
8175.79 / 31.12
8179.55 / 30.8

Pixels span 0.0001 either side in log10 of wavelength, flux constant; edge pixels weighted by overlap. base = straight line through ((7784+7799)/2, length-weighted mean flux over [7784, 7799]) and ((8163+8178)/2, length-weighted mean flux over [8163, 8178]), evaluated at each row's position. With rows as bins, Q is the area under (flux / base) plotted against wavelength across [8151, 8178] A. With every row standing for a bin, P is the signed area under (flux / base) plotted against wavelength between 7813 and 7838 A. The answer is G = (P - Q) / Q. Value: -0.071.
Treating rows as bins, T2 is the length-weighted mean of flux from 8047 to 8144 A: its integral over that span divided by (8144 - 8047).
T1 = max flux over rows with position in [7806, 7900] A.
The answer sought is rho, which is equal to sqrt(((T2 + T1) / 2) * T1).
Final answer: 33.2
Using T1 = 33.75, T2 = 31.4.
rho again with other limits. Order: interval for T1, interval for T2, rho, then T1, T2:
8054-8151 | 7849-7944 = 32.2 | 31.97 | 32.7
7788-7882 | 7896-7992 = 33.4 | 33.75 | 32.3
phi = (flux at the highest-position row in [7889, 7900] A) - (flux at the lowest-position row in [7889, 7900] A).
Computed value -0.1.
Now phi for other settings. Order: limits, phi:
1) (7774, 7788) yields -0.1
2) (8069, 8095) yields -0.7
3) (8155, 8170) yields 0.0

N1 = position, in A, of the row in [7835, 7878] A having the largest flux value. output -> 7843.85 A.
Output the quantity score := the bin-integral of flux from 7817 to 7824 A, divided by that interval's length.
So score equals 33.6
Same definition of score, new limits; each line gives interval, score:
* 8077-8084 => 31.5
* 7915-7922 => 32.0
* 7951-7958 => 32.2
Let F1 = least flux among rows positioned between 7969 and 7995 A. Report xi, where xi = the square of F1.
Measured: 1039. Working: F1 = 32.24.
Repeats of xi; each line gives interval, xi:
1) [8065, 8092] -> 965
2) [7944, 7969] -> 1015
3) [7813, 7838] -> 1082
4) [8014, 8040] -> 1021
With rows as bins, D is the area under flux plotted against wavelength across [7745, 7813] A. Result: 2271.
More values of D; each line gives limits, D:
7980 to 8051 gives 2283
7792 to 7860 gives 2266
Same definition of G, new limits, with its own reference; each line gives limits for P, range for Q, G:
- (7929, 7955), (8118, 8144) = -0.013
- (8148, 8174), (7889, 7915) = -0.002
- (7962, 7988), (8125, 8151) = 0.003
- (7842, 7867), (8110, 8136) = -0.034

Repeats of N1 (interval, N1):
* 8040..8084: 8063.61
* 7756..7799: 7764.79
